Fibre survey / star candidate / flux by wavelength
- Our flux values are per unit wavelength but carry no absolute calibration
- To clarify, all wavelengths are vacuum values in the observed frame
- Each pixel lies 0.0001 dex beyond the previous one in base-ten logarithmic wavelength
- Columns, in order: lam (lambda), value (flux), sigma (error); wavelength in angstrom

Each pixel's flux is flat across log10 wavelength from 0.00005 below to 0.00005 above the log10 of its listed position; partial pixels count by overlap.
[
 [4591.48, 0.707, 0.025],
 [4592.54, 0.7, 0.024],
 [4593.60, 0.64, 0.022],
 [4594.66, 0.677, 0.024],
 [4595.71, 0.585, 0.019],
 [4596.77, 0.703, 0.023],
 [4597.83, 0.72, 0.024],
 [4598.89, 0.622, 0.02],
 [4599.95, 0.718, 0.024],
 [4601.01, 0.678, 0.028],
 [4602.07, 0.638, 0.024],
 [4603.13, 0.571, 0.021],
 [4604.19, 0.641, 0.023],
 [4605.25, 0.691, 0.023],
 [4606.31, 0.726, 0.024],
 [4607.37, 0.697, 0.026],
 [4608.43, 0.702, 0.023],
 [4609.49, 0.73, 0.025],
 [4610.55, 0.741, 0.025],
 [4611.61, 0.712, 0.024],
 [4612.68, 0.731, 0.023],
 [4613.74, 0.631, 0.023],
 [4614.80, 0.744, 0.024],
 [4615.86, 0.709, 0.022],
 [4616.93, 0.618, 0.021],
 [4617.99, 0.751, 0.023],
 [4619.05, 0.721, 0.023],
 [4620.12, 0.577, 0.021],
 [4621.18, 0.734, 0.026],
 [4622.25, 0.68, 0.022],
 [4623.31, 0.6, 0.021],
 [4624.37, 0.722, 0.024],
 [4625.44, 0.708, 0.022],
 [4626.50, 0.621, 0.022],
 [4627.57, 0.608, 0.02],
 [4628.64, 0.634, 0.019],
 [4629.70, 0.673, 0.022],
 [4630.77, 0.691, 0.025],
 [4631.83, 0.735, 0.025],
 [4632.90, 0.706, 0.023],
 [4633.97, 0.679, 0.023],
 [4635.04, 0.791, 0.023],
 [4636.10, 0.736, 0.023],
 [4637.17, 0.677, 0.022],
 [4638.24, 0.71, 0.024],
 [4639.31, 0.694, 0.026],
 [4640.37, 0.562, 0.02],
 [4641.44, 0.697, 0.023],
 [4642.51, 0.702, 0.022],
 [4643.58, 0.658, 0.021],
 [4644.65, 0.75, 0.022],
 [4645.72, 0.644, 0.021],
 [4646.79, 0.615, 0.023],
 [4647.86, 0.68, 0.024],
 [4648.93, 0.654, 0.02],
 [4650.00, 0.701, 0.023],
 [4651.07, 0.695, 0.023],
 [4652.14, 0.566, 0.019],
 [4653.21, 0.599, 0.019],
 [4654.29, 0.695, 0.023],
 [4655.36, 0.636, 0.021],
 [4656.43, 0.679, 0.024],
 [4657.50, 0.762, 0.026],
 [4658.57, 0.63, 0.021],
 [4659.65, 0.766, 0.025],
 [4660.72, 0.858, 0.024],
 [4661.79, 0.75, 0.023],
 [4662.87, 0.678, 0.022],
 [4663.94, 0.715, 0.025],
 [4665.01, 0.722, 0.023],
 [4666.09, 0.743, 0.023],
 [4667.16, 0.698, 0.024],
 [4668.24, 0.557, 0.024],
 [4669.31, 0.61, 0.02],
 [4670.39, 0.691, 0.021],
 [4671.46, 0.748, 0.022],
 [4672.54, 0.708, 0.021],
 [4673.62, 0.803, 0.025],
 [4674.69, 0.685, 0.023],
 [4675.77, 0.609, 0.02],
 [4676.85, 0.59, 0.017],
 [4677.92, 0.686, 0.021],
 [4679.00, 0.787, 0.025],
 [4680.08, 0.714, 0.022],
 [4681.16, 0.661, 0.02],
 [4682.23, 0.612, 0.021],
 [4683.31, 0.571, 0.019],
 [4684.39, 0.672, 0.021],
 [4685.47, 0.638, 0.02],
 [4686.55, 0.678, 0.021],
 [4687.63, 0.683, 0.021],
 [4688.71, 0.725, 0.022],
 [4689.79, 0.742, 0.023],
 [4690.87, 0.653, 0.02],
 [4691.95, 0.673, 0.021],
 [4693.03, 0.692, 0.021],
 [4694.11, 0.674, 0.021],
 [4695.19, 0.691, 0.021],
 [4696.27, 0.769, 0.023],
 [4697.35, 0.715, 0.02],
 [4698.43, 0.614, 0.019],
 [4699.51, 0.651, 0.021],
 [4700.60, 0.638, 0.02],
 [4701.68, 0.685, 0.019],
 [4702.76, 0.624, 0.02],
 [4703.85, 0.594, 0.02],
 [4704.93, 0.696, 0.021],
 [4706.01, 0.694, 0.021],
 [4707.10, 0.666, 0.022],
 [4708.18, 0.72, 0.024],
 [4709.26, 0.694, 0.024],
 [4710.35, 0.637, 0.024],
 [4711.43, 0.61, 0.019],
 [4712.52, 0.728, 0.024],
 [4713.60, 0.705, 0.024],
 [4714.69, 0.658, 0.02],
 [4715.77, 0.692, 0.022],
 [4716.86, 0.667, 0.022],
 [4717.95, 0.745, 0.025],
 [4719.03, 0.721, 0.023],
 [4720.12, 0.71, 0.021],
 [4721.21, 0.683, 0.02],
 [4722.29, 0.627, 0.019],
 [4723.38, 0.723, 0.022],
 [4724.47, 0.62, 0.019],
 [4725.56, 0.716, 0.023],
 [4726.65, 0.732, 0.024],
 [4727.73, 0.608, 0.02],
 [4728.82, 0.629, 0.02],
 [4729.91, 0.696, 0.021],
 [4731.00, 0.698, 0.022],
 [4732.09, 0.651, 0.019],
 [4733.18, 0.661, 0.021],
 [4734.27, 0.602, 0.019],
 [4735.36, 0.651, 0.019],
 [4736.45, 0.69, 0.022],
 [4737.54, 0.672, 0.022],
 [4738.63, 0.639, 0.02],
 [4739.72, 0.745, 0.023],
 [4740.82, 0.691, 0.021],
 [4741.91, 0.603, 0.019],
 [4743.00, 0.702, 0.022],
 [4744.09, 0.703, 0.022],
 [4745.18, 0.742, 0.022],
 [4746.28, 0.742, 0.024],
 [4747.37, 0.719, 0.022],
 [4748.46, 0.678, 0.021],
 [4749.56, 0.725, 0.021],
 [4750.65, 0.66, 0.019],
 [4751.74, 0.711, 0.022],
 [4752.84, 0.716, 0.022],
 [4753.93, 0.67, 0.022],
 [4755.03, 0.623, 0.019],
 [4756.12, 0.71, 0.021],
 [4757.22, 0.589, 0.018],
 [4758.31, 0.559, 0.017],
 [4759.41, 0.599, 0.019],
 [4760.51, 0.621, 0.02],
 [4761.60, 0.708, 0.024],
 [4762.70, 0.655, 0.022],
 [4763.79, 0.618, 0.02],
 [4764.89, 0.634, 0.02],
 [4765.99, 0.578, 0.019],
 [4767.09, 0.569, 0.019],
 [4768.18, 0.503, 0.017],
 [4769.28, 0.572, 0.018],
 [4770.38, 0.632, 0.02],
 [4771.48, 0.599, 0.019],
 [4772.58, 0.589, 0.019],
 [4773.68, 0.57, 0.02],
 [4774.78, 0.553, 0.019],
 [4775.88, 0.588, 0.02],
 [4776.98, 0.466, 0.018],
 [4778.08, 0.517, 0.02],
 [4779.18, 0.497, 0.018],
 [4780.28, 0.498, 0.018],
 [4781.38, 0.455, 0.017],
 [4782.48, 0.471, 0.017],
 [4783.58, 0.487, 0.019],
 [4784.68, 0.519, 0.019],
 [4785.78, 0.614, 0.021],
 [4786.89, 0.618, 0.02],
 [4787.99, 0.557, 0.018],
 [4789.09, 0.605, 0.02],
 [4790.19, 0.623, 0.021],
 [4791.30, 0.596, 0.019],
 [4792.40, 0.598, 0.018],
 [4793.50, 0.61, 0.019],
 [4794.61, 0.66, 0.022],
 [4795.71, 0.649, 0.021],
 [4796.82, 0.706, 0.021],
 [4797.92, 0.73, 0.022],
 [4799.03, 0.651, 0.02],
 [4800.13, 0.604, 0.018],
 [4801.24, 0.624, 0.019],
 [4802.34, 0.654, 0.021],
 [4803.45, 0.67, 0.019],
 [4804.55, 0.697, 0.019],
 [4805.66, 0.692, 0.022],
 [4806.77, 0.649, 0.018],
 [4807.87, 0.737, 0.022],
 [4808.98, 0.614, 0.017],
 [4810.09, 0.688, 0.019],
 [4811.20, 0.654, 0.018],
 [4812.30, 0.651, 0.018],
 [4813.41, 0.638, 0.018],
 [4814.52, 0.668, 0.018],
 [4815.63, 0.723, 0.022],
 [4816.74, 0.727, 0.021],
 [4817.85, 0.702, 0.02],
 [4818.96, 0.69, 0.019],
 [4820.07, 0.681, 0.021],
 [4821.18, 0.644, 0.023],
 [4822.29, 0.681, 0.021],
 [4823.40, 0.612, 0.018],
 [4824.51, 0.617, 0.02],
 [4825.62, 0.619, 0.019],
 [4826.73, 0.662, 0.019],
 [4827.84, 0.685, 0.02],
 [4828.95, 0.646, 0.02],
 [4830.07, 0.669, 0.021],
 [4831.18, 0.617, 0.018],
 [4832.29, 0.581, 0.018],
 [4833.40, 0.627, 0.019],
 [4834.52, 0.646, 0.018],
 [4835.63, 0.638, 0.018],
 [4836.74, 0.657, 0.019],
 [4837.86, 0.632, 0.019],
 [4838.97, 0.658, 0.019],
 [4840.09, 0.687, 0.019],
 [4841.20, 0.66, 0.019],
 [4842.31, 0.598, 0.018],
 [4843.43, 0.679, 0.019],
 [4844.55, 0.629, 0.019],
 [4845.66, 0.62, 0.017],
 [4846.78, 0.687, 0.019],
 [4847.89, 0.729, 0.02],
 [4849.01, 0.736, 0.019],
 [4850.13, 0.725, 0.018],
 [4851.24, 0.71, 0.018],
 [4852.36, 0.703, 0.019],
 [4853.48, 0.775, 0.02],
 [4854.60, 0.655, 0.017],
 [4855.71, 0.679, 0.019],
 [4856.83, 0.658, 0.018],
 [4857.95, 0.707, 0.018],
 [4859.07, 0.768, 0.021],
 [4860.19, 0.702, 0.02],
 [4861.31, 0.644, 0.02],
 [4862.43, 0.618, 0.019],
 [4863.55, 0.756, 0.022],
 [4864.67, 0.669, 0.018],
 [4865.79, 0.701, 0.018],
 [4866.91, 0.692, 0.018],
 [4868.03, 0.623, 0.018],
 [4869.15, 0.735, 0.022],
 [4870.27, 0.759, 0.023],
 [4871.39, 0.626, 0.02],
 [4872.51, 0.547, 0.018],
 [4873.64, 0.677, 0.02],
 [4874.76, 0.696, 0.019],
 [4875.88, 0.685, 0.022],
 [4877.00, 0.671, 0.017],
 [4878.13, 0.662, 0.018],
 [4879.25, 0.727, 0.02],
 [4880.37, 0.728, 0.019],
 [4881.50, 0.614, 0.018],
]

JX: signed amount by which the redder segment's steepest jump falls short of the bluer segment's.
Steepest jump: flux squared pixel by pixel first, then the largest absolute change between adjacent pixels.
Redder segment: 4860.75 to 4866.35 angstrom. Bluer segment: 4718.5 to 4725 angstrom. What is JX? -0.05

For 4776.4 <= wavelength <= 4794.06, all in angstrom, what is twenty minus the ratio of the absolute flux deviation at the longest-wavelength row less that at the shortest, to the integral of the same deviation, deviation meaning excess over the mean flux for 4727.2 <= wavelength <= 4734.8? 20.08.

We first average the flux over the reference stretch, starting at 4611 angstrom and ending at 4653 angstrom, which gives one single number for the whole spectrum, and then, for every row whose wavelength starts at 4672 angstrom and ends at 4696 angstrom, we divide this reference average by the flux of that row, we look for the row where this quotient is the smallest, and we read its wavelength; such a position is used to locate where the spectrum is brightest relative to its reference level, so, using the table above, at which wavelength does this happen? 4673.62 angstrom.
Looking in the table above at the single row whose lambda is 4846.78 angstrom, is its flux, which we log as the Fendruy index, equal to 0.687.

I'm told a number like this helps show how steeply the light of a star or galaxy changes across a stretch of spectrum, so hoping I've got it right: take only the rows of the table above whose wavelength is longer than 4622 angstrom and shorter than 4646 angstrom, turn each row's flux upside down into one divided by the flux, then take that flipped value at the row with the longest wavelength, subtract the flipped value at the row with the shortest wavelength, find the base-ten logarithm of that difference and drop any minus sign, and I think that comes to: 1.1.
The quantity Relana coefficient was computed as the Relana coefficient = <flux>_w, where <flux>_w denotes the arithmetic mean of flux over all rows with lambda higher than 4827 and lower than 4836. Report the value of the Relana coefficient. 0.64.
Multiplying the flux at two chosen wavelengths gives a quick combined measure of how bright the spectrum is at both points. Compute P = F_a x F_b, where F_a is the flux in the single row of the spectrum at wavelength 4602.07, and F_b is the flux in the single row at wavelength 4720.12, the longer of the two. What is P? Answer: 0.45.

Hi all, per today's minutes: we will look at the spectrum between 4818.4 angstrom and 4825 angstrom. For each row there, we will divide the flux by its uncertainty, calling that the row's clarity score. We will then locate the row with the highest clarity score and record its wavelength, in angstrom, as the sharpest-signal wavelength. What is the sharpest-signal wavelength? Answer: 4818.96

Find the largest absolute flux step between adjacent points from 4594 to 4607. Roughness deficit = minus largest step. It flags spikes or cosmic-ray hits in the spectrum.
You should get -0.118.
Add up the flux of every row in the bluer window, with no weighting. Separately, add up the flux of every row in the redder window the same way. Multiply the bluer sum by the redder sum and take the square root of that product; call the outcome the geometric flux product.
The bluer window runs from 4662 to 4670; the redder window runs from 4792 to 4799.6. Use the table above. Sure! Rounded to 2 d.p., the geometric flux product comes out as 4.66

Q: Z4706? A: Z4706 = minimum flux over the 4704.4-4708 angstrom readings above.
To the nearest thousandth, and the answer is 0.666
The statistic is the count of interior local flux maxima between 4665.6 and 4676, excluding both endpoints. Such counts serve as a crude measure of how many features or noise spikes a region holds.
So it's 2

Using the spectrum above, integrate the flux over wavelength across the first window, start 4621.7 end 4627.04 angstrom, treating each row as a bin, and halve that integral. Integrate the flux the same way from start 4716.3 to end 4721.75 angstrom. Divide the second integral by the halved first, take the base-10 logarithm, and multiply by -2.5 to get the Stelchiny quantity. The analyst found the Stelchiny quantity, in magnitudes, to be -0.84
